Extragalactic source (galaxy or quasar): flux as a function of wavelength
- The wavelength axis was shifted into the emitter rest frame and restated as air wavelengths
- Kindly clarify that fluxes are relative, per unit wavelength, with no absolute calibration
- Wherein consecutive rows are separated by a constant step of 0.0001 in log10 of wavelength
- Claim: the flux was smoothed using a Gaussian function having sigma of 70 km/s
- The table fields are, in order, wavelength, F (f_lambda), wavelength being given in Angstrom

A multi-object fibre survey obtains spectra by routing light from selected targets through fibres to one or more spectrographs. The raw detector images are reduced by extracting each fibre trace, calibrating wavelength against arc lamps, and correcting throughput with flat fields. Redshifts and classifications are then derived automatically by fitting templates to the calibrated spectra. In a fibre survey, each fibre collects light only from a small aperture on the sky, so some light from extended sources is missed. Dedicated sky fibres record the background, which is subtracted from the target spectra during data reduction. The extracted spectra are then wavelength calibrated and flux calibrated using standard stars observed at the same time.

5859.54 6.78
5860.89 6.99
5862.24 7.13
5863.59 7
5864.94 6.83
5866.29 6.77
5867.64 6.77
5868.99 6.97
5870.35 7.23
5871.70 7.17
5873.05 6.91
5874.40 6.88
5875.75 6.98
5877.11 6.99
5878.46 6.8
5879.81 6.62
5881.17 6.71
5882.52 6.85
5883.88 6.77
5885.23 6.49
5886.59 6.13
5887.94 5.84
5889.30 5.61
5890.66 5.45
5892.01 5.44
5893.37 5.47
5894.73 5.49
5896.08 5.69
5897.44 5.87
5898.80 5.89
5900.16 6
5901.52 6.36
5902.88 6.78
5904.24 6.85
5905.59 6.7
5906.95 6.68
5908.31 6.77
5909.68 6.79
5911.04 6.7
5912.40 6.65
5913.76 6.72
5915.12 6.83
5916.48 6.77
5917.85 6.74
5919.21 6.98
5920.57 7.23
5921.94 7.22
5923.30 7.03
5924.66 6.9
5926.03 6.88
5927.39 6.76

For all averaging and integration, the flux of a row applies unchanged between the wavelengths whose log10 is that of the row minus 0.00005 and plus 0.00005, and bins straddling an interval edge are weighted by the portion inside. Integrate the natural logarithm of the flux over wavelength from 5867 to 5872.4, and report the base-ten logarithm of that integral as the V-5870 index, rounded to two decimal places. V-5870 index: 1.02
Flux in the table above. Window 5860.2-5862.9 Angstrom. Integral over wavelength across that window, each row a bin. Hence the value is 19.1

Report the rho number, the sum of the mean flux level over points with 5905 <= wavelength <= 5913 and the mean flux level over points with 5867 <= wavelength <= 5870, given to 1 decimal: 13.6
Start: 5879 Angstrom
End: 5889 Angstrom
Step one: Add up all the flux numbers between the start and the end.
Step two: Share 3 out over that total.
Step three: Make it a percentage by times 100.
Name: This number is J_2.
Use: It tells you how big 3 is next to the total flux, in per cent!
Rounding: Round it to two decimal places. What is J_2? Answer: 6.61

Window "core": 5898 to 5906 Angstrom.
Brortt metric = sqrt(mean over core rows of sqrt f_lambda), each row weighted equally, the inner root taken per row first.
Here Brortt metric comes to 1.59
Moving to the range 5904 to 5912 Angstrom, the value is 1.61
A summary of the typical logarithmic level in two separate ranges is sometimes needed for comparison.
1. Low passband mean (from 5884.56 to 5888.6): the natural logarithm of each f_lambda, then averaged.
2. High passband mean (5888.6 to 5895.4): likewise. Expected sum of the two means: 3.52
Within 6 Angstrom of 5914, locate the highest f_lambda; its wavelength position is 5919.21 Angstrom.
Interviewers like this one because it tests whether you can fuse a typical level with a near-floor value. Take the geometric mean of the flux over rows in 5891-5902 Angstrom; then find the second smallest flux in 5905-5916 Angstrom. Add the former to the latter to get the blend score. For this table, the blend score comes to 12.4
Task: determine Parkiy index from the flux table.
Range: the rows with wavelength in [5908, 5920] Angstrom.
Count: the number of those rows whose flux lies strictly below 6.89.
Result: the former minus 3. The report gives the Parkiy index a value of 5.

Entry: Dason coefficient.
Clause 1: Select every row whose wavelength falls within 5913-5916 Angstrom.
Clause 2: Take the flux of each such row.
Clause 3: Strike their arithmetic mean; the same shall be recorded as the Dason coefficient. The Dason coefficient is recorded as 6.78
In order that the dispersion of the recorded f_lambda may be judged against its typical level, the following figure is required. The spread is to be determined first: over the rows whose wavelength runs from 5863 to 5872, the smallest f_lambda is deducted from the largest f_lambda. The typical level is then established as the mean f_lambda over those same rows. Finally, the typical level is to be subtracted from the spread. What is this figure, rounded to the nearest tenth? -6.5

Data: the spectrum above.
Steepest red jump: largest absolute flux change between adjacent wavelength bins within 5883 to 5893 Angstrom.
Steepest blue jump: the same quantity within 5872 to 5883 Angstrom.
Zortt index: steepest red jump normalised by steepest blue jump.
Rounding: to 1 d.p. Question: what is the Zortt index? 1.9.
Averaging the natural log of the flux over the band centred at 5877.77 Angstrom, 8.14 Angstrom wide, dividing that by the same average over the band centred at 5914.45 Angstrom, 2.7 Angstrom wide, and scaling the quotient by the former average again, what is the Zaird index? 1.93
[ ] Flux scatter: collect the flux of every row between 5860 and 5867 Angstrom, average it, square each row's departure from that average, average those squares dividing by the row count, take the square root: 0.13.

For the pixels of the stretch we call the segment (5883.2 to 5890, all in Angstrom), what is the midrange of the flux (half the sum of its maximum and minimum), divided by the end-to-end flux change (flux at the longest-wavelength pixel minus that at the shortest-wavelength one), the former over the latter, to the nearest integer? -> -5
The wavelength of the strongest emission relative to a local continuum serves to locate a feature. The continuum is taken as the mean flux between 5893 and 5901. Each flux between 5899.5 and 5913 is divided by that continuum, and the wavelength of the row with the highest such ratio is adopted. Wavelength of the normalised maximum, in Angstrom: 5904.24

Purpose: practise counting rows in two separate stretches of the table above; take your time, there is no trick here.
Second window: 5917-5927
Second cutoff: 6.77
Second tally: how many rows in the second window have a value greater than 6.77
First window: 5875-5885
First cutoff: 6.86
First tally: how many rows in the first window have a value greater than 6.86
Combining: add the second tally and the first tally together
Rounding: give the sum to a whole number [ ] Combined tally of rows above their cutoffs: 8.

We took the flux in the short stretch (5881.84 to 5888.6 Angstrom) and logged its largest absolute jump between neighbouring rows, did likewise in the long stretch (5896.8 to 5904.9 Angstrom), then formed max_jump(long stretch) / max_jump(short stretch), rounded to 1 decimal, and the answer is 1.2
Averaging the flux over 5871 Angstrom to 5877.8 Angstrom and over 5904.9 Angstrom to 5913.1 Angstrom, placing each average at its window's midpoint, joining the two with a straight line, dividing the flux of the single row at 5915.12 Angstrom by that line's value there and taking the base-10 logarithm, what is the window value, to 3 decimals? 0.010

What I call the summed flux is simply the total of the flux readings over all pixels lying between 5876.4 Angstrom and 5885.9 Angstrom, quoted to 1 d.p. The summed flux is 47.2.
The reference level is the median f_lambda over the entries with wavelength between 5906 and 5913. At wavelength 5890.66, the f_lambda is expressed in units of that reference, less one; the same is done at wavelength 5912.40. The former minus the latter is -0.18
